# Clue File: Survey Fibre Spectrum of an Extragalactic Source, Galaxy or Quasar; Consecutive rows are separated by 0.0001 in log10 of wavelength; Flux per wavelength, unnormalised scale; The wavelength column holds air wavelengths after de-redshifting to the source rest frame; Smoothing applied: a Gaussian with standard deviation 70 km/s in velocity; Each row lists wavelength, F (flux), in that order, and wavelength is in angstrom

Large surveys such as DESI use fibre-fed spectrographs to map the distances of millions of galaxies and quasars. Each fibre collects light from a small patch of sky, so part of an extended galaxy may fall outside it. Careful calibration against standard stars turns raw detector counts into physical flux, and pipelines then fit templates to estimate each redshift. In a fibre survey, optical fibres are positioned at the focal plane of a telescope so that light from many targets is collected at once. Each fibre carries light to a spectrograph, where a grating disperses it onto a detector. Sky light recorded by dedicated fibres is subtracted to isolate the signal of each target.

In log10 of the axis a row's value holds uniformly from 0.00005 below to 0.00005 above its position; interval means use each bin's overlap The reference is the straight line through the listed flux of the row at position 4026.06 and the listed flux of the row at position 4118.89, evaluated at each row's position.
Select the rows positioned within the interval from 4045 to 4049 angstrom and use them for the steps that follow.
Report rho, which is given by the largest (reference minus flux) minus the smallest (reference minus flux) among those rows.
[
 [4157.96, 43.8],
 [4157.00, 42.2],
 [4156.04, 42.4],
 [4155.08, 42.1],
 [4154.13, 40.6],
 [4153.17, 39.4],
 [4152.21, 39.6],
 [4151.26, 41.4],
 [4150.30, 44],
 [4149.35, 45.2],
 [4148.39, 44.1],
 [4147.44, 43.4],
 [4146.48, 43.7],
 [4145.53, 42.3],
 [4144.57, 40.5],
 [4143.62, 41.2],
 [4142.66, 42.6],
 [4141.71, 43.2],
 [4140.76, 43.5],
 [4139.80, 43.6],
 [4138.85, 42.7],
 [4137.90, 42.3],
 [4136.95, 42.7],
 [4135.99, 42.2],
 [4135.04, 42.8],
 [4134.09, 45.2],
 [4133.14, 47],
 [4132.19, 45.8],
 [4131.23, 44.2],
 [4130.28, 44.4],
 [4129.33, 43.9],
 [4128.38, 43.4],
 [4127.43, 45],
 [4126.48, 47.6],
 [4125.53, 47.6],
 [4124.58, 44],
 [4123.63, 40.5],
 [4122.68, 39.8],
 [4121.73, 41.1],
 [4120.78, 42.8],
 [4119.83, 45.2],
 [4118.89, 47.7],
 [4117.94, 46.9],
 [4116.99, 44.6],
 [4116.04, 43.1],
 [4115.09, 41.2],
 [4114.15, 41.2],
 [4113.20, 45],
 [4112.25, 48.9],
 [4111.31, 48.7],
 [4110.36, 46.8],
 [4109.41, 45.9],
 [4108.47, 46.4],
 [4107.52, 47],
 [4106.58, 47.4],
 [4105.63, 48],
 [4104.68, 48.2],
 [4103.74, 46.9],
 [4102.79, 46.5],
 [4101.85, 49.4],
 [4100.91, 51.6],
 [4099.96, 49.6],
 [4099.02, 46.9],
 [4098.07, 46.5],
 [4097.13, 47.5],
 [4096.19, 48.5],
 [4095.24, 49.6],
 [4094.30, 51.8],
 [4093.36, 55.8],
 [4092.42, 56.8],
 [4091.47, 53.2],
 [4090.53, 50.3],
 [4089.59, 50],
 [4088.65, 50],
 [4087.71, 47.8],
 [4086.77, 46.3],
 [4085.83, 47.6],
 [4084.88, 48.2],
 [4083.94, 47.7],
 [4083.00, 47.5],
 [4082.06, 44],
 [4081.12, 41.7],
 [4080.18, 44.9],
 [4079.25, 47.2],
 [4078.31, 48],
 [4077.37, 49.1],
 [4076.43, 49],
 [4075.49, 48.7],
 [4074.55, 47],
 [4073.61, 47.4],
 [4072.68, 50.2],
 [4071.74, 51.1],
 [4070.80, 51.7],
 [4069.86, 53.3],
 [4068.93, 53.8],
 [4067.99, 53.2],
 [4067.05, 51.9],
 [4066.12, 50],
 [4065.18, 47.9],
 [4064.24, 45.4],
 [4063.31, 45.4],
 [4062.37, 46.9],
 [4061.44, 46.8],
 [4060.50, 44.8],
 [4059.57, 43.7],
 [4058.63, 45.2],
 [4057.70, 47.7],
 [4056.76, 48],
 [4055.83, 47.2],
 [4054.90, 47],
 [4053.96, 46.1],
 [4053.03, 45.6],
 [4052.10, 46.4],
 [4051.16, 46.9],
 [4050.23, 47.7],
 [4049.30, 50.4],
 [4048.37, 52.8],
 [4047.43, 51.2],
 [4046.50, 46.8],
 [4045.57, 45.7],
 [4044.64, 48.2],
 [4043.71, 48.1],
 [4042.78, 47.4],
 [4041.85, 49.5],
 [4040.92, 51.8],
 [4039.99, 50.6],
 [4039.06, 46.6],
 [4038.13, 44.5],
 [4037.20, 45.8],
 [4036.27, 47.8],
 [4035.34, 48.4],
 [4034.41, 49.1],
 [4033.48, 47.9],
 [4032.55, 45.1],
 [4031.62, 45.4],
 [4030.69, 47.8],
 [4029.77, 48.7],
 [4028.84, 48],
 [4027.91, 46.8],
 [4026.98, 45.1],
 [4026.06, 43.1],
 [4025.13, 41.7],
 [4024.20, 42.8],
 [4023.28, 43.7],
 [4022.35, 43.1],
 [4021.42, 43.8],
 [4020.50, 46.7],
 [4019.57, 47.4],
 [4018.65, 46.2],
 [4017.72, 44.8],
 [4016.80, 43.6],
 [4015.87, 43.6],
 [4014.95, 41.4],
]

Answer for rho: 7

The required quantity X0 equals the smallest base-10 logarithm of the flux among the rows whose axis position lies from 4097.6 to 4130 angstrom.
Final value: 1.60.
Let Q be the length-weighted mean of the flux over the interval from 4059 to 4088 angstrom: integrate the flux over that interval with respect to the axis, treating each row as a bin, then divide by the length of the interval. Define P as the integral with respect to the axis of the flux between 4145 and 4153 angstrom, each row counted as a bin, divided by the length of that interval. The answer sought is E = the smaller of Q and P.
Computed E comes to 42.8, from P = 43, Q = 48.0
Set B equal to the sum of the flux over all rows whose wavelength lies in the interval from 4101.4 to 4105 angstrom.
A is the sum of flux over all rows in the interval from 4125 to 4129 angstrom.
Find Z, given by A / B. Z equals 0.96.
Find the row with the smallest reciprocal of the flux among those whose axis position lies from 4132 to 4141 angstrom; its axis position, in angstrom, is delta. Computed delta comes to 4133.14 angstrom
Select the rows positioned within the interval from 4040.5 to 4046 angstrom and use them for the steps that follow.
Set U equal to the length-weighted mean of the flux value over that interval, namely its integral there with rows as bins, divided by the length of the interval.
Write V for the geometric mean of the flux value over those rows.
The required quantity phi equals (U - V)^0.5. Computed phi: 0.26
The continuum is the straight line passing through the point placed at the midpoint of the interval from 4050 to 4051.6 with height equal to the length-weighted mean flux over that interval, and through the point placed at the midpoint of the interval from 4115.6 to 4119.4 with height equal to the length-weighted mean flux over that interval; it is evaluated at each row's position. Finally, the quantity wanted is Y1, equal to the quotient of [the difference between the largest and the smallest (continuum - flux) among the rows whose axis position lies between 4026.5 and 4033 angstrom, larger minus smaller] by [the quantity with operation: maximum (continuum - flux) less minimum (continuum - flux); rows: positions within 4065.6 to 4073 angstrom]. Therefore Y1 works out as 0.95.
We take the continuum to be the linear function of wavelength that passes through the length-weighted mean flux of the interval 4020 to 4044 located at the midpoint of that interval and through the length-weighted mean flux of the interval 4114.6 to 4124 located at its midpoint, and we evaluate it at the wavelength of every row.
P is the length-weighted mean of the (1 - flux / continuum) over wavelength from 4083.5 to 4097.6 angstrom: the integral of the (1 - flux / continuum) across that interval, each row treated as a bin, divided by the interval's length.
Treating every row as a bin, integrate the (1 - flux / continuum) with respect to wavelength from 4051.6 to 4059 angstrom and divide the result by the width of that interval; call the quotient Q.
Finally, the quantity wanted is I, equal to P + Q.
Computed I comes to -0.15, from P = -0.13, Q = -0.02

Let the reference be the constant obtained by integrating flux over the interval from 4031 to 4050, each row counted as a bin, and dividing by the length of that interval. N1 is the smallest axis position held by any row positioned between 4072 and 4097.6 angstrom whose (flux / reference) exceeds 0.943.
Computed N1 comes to 4072.68 angstrom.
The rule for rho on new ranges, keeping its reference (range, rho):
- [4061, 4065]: 2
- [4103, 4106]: 1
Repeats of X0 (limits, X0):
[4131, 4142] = 1.63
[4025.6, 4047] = 1.63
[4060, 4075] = 1.65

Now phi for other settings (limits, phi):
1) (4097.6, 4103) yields 0.39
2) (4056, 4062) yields 0.34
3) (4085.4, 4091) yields 0.32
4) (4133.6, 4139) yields 0.27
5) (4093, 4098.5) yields 0.22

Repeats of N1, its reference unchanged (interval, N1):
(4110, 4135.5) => 4110.36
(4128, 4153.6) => 4132.19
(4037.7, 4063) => 4039.06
